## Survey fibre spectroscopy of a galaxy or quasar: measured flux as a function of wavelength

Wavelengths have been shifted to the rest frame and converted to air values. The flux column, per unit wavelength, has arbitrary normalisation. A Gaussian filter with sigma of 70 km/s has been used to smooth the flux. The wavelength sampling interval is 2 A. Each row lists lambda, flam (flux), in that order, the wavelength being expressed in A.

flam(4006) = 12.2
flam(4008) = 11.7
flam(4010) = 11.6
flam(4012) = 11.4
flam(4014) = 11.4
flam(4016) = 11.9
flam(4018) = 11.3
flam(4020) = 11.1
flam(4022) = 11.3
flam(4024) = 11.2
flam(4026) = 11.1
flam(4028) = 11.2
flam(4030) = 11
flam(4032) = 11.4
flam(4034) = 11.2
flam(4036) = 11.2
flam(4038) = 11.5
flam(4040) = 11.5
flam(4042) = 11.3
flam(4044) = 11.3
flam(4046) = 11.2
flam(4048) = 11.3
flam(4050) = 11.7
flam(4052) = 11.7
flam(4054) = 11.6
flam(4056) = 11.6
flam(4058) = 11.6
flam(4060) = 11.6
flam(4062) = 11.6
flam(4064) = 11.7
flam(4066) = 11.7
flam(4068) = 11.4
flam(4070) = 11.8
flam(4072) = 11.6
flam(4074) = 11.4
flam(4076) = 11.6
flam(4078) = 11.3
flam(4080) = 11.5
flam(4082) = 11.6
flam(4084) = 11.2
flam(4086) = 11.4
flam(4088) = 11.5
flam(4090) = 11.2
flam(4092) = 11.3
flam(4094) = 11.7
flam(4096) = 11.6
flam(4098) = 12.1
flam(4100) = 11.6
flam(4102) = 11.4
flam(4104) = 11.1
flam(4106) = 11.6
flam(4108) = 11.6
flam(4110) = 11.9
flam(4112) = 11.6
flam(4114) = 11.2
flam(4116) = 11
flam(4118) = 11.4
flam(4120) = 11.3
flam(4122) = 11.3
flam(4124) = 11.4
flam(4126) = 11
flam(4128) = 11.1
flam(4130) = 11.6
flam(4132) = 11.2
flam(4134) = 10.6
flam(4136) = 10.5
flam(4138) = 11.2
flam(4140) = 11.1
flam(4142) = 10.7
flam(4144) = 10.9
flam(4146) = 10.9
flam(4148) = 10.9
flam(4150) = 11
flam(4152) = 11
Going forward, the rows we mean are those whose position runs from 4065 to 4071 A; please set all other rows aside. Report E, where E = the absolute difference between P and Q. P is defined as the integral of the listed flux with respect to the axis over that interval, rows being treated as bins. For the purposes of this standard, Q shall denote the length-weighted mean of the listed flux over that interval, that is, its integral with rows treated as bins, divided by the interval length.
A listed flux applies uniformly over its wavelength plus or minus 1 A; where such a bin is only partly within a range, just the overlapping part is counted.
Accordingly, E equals 58.2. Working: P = 69.8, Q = 11.6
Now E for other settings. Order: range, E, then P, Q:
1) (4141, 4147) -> 54.2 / 65.0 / 10.8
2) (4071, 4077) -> 57.7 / 69.2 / 11.5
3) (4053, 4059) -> 58.0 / 69.6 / 11.6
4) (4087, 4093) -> 56.7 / 68.0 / 11.3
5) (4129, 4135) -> 55.7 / 66.8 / 11.1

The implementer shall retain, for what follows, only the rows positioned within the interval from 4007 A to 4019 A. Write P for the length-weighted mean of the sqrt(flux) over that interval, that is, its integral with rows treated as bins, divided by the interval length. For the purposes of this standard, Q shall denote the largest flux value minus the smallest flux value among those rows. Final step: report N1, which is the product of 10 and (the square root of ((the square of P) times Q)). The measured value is 26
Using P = 3.40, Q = 0.60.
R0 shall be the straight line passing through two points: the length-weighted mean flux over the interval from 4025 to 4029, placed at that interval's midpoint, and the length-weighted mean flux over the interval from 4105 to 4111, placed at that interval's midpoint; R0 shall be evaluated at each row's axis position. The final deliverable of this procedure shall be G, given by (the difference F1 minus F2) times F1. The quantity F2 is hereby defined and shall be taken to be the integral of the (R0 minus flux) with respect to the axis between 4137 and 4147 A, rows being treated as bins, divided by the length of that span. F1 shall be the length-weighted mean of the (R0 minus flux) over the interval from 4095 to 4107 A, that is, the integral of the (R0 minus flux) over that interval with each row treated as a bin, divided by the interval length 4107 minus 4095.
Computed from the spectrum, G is -0.08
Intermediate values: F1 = 0.09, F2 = 0.97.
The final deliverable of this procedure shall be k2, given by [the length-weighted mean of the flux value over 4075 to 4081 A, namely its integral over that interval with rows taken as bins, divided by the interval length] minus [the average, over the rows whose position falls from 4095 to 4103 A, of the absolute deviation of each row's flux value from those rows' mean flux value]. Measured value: 11.3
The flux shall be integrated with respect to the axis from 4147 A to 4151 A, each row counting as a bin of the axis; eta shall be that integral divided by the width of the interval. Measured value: 10.95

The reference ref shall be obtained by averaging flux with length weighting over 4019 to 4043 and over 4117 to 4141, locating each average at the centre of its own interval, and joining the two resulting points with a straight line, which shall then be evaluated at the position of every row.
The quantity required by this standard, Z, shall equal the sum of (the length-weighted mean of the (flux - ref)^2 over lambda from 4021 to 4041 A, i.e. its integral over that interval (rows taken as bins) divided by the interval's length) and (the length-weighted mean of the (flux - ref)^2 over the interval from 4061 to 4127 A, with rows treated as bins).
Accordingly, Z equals 0.17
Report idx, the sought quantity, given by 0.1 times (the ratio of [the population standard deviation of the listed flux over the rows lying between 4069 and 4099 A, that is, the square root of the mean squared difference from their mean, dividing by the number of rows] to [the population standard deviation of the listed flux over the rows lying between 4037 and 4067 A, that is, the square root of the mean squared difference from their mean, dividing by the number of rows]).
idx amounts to 0.14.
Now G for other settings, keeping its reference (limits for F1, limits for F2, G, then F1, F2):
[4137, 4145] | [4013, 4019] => 1.34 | 0.95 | -0.46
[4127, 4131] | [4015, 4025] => 0.37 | 0.49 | -0.26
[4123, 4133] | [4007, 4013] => 0.64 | 0.58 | -0.53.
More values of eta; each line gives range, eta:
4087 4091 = 11.35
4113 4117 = 11.10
